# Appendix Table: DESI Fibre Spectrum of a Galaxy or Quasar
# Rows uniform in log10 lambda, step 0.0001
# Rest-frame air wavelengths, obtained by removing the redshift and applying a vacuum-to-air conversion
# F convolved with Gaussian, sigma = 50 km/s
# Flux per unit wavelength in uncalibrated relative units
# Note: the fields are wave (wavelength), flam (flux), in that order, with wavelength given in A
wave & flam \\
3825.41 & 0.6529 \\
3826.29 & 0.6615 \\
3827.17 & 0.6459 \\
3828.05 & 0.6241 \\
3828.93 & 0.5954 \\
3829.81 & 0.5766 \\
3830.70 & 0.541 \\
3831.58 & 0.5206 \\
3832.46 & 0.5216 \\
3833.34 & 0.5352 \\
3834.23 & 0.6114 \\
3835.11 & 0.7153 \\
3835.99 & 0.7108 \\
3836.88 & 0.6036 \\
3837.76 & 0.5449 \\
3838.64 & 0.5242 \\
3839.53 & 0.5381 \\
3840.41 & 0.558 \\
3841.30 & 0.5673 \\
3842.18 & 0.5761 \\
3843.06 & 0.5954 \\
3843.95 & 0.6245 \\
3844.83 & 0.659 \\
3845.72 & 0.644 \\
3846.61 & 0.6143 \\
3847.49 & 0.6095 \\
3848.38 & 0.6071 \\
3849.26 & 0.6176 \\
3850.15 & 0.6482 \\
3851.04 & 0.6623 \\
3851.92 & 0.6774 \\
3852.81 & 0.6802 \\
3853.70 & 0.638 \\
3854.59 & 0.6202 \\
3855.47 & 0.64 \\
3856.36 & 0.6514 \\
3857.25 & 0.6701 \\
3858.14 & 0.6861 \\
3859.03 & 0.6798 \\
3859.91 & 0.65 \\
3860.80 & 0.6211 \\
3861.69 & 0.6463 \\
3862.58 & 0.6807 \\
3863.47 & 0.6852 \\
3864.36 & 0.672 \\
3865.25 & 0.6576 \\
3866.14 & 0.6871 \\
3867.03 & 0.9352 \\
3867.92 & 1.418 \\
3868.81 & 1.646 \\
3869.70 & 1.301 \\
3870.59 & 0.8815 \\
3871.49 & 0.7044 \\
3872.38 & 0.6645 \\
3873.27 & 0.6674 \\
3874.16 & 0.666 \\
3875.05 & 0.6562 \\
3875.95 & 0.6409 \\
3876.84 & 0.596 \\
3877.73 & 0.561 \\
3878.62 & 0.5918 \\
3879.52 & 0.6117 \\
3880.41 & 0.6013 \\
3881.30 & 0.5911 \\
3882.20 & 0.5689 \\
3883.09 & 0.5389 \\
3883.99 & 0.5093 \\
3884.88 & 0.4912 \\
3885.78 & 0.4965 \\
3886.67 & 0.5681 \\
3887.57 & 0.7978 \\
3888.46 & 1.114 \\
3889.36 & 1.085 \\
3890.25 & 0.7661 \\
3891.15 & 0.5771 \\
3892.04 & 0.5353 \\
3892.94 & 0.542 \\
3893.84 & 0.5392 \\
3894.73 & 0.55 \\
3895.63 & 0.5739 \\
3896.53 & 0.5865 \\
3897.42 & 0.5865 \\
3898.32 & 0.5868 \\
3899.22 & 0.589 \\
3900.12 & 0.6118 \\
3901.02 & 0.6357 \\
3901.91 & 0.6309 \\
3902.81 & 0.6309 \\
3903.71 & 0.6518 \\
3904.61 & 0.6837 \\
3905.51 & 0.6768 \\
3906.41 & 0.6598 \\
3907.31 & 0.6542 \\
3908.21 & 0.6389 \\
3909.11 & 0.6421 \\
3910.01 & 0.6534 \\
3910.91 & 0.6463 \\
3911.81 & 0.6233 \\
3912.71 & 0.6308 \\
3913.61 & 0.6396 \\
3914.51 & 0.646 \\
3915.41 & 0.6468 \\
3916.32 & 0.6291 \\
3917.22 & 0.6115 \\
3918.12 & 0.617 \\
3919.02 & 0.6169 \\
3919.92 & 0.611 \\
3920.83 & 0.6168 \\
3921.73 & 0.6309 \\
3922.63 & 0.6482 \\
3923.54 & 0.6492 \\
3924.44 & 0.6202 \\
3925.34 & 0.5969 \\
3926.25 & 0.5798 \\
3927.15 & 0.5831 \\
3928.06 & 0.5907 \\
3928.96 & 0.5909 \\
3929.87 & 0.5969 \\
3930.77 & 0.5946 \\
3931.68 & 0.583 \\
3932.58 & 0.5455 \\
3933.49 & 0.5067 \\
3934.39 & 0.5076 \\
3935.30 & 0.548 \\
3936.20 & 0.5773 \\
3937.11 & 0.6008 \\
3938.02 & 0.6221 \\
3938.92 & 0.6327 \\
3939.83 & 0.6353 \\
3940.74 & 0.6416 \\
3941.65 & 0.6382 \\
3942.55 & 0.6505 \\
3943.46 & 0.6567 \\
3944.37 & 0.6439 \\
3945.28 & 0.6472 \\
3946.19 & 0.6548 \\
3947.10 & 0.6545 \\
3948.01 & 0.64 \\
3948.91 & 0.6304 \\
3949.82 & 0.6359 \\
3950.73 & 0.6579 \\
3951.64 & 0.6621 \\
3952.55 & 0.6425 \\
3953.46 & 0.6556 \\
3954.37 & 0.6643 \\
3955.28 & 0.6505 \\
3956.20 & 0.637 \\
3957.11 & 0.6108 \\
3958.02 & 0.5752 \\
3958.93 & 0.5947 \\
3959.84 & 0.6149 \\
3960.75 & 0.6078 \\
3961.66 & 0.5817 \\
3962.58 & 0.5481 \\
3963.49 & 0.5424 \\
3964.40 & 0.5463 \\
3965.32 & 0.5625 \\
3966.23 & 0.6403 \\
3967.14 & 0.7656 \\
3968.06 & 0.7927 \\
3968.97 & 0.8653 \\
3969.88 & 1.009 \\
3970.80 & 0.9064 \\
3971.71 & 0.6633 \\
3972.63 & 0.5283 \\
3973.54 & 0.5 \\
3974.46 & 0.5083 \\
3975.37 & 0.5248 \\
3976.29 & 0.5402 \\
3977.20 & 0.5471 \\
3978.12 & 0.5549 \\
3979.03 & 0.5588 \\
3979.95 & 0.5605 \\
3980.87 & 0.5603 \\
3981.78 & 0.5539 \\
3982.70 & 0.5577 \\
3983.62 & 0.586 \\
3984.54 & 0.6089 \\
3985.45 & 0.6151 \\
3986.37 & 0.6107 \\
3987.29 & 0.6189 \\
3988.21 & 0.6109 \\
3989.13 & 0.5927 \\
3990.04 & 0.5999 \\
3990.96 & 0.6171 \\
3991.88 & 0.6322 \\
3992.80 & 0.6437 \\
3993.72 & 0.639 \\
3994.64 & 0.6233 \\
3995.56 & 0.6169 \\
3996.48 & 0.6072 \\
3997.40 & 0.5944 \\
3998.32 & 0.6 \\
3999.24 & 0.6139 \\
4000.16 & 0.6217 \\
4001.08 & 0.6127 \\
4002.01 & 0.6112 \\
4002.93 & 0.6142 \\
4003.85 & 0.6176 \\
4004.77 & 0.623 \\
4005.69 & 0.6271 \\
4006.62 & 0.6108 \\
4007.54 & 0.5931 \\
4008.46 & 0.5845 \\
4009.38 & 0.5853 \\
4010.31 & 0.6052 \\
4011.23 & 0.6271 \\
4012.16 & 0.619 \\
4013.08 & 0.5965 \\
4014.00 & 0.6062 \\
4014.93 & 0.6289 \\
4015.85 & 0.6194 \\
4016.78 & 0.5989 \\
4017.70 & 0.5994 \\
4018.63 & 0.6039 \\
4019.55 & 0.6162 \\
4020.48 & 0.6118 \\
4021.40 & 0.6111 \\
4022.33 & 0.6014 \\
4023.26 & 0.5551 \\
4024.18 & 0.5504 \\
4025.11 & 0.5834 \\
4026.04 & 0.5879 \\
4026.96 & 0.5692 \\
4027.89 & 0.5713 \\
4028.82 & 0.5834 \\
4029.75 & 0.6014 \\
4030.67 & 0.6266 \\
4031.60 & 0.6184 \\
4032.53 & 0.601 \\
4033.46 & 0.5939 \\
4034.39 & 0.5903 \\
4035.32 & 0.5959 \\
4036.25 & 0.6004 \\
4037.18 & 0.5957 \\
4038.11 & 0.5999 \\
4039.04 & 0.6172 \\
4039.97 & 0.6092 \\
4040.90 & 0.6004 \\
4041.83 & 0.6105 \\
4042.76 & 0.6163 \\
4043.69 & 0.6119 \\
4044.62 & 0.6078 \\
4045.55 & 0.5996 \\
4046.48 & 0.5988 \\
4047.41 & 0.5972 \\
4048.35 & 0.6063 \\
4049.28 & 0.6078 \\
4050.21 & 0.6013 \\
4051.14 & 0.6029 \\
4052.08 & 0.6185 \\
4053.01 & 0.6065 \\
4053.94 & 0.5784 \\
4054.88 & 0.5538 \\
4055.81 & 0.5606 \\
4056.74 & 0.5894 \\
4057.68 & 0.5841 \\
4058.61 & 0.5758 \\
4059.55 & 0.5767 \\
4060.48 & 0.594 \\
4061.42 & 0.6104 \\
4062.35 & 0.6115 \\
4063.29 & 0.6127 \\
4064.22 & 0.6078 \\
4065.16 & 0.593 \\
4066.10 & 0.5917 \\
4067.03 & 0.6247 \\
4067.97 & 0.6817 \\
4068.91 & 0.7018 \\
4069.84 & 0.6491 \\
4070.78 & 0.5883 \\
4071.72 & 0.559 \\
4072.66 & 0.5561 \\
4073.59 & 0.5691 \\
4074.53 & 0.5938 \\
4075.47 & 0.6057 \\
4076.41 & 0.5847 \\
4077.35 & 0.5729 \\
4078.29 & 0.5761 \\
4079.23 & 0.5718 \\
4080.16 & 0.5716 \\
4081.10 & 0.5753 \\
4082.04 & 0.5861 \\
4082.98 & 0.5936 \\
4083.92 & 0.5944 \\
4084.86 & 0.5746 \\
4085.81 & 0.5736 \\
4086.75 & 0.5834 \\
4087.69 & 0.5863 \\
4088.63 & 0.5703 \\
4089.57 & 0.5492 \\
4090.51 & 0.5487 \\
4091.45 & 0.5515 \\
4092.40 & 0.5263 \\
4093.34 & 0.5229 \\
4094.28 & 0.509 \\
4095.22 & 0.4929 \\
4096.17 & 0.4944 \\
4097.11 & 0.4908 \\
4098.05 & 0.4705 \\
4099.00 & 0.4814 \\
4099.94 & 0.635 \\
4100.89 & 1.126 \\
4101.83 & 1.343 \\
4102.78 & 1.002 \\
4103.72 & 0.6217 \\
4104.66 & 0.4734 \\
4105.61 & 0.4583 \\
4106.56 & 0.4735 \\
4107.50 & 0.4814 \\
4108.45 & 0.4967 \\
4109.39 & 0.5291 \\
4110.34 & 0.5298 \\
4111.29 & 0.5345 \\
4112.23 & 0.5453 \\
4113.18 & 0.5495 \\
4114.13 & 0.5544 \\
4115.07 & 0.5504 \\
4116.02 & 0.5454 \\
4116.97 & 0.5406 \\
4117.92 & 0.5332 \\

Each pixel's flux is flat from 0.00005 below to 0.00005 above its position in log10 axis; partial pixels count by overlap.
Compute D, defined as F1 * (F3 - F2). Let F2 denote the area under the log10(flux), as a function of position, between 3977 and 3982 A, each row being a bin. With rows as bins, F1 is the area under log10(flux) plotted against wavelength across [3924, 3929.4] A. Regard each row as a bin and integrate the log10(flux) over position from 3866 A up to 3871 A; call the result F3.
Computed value -1.88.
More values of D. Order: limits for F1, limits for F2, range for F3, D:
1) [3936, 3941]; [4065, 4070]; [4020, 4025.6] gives 0.35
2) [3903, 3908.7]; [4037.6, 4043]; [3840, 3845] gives -0.03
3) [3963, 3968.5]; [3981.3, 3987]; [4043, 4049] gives 0.00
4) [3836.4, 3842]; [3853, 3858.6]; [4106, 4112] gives 1.03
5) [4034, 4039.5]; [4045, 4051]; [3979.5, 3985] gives 0.02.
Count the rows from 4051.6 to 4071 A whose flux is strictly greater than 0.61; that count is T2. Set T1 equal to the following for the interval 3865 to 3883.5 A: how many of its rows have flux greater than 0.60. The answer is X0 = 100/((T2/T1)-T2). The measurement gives -13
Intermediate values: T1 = 15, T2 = 8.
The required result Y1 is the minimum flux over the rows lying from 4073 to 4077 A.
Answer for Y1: 0.5691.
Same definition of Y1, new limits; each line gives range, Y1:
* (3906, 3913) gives 0.6233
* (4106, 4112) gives 0.4735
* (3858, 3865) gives 0.6211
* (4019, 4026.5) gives 0.5504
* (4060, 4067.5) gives 0.5917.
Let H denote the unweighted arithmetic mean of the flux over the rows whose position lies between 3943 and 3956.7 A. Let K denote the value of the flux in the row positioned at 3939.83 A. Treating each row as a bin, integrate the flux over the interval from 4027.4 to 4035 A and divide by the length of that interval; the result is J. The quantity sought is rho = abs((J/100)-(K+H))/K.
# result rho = 2.01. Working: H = 0.65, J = 0.598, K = 0.6353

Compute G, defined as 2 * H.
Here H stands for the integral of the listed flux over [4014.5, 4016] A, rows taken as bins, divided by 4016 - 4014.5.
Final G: 1.25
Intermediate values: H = 0.627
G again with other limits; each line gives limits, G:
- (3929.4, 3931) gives 1.19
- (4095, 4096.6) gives 0.98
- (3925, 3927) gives 1.17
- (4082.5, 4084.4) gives 1.19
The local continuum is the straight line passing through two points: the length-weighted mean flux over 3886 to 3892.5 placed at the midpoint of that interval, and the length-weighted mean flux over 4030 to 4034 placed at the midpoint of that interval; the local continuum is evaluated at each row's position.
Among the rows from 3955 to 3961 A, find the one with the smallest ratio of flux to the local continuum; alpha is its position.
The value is 3958.02 A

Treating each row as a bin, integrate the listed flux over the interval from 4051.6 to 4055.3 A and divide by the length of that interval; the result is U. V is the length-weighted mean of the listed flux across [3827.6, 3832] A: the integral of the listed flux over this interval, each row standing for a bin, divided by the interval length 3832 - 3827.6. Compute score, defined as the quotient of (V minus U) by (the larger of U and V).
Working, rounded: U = 0.589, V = 0.57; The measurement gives -0.03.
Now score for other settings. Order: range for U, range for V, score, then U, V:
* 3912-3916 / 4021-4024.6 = -0.09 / 0.639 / 0.58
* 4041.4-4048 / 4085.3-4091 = -0.06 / 0.606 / 0.57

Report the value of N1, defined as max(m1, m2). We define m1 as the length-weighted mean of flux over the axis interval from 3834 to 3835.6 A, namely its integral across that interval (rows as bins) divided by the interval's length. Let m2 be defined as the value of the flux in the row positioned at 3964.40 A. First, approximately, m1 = 0.674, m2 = 0.5463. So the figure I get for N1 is 0.674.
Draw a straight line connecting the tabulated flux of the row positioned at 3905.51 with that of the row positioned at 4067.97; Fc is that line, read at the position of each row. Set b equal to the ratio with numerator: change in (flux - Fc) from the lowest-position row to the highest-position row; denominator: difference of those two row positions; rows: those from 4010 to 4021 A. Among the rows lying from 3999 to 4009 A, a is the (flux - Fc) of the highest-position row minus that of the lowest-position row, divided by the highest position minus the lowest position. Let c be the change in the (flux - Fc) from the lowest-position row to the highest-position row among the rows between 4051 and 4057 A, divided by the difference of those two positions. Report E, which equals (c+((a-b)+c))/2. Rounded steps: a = -0.003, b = 0.001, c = -0.002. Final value -0.004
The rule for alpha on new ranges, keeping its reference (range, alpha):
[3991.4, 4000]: 3997.40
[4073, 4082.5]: 4073.59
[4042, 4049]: 4047.41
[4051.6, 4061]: 4054.88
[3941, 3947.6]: 3941.65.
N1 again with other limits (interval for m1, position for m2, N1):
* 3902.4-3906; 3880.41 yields 0.660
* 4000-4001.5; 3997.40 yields 0.617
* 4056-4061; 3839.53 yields 0.583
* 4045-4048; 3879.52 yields 0.612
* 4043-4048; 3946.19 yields 0.655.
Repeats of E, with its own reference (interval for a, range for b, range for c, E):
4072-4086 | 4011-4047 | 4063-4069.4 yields 0.017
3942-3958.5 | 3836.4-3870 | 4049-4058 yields -0.016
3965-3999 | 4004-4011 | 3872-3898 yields -0.001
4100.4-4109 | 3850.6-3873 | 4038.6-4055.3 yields -0.046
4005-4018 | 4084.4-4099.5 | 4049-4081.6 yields 0.001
